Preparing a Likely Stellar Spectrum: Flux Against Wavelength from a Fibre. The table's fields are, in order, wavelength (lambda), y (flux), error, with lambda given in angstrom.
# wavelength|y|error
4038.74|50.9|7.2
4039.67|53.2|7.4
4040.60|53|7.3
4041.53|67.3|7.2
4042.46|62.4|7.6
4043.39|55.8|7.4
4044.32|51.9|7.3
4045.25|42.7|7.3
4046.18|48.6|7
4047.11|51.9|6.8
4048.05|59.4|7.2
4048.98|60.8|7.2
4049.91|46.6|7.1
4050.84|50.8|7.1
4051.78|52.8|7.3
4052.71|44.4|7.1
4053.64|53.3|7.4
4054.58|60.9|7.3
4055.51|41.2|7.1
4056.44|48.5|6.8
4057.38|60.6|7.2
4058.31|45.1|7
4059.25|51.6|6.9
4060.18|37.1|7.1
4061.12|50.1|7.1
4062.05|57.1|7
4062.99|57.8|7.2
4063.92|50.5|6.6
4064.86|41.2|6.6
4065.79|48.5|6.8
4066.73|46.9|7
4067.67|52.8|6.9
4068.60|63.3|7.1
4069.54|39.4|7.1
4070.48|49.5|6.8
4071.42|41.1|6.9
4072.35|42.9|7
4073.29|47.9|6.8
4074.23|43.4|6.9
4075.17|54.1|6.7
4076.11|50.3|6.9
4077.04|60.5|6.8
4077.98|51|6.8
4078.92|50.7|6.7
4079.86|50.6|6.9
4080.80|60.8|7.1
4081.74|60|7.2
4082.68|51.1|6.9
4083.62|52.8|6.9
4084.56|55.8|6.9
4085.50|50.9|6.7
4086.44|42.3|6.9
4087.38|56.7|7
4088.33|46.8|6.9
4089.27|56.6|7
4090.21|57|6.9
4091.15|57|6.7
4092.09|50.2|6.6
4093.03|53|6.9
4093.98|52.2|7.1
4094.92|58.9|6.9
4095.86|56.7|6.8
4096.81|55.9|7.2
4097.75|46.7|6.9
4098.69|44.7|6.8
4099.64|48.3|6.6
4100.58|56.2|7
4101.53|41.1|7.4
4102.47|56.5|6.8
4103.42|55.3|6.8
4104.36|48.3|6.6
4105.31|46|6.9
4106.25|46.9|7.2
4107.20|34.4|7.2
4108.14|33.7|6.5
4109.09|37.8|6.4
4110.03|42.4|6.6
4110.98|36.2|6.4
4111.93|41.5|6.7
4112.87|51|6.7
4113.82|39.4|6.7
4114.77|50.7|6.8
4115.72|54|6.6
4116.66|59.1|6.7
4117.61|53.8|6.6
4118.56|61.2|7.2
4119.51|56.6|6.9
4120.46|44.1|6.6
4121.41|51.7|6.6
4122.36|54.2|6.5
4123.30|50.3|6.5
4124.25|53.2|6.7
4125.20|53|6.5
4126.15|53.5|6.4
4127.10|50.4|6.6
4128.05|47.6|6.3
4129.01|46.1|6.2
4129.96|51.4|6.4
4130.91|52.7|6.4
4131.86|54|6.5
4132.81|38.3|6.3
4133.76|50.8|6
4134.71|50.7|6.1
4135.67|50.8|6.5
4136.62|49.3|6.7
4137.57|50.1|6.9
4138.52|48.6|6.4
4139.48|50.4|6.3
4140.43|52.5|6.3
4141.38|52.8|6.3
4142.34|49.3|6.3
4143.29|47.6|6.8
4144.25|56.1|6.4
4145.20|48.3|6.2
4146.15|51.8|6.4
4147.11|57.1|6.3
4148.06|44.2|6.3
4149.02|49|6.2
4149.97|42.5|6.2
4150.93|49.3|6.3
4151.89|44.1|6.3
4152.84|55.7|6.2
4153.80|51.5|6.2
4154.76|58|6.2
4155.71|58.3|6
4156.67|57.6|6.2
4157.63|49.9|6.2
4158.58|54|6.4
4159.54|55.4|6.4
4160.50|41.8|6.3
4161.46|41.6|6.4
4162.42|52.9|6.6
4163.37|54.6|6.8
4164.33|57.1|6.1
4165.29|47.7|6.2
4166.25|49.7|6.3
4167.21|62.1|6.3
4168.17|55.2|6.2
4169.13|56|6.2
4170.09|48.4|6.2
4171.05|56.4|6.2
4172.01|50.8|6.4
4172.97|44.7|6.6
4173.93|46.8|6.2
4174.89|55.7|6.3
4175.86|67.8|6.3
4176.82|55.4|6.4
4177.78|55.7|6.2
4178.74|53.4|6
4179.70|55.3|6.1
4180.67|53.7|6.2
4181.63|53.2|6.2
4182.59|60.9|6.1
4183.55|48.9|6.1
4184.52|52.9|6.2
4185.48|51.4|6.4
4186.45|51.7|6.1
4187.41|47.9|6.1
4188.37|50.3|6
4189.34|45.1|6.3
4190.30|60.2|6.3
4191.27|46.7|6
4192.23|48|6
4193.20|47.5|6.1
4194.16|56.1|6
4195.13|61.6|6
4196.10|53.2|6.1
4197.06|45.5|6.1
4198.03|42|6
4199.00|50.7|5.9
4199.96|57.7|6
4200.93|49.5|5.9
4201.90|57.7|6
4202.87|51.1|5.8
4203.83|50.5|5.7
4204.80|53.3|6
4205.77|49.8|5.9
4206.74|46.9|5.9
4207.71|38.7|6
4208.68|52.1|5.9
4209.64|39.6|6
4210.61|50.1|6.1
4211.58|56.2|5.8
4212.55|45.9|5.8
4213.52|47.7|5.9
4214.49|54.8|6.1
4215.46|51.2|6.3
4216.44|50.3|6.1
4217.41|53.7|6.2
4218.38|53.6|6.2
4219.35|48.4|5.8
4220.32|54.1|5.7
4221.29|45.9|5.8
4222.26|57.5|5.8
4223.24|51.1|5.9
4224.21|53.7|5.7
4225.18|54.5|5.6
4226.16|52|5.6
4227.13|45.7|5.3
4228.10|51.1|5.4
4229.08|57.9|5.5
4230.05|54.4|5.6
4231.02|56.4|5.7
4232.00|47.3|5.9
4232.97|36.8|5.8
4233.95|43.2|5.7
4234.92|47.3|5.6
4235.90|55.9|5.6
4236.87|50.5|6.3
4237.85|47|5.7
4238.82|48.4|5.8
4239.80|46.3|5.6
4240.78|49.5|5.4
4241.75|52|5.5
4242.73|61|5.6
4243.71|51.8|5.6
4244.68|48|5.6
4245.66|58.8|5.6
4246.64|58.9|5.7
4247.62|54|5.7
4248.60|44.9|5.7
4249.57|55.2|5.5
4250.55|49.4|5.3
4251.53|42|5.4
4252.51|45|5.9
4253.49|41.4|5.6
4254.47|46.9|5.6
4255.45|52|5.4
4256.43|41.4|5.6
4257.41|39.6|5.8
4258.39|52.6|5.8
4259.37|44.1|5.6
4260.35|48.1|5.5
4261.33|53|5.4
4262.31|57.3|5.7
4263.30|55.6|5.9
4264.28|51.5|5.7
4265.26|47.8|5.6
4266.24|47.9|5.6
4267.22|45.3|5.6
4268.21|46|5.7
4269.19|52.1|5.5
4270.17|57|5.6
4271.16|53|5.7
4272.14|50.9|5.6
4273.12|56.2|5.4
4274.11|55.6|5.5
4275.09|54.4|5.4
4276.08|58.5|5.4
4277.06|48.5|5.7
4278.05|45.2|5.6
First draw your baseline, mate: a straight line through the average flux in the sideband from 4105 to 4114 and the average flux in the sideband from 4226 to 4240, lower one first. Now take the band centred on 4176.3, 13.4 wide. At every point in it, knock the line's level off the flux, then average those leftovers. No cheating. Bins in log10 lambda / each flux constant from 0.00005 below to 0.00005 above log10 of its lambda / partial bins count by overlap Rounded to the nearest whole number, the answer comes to 9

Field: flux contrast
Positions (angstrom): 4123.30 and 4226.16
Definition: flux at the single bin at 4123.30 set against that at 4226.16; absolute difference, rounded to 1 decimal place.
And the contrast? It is 1.7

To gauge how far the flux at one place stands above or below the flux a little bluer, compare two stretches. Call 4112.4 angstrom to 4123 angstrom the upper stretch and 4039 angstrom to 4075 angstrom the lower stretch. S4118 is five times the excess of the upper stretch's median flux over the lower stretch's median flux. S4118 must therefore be 16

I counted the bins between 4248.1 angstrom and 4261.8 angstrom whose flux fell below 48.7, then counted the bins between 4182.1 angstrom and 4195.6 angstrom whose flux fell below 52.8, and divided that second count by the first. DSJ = 1.0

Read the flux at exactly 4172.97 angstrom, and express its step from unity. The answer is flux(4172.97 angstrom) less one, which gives 44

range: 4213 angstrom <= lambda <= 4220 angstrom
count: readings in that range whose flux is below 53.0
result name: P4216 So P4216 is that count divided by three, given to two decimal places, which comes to 1.33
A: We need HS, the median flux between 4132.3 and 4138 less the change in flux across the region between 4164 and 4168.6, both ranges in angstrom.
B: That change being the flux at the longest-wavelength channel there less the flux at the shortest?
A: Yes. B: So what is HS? 52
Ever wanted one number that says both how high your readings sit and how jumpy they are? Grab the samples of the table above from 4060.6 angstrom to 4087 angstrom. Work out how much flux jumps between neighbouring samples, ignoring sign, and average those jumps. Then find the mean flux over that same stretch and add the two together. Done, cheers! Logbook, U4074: 57.4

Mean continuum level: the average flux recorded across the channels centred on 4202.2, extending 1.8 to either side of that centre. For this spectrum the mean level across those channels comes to 52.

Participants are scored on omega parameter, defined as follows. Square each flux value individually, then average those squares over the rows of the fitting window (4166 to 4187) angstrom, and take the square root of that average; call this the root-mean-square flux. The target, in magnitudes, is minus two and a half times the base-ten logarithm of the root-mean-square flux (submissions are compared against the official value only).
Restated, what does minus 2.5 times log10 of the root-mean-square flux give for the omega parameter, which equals -4.33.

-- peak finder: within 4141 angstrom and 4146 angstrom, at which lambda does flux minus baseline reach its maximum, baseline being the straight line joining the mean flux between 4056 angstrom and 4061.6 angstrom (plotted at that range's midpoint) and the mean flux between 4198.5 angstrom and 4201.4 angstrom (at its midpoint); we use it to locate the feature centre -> 4144.25 angstrom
